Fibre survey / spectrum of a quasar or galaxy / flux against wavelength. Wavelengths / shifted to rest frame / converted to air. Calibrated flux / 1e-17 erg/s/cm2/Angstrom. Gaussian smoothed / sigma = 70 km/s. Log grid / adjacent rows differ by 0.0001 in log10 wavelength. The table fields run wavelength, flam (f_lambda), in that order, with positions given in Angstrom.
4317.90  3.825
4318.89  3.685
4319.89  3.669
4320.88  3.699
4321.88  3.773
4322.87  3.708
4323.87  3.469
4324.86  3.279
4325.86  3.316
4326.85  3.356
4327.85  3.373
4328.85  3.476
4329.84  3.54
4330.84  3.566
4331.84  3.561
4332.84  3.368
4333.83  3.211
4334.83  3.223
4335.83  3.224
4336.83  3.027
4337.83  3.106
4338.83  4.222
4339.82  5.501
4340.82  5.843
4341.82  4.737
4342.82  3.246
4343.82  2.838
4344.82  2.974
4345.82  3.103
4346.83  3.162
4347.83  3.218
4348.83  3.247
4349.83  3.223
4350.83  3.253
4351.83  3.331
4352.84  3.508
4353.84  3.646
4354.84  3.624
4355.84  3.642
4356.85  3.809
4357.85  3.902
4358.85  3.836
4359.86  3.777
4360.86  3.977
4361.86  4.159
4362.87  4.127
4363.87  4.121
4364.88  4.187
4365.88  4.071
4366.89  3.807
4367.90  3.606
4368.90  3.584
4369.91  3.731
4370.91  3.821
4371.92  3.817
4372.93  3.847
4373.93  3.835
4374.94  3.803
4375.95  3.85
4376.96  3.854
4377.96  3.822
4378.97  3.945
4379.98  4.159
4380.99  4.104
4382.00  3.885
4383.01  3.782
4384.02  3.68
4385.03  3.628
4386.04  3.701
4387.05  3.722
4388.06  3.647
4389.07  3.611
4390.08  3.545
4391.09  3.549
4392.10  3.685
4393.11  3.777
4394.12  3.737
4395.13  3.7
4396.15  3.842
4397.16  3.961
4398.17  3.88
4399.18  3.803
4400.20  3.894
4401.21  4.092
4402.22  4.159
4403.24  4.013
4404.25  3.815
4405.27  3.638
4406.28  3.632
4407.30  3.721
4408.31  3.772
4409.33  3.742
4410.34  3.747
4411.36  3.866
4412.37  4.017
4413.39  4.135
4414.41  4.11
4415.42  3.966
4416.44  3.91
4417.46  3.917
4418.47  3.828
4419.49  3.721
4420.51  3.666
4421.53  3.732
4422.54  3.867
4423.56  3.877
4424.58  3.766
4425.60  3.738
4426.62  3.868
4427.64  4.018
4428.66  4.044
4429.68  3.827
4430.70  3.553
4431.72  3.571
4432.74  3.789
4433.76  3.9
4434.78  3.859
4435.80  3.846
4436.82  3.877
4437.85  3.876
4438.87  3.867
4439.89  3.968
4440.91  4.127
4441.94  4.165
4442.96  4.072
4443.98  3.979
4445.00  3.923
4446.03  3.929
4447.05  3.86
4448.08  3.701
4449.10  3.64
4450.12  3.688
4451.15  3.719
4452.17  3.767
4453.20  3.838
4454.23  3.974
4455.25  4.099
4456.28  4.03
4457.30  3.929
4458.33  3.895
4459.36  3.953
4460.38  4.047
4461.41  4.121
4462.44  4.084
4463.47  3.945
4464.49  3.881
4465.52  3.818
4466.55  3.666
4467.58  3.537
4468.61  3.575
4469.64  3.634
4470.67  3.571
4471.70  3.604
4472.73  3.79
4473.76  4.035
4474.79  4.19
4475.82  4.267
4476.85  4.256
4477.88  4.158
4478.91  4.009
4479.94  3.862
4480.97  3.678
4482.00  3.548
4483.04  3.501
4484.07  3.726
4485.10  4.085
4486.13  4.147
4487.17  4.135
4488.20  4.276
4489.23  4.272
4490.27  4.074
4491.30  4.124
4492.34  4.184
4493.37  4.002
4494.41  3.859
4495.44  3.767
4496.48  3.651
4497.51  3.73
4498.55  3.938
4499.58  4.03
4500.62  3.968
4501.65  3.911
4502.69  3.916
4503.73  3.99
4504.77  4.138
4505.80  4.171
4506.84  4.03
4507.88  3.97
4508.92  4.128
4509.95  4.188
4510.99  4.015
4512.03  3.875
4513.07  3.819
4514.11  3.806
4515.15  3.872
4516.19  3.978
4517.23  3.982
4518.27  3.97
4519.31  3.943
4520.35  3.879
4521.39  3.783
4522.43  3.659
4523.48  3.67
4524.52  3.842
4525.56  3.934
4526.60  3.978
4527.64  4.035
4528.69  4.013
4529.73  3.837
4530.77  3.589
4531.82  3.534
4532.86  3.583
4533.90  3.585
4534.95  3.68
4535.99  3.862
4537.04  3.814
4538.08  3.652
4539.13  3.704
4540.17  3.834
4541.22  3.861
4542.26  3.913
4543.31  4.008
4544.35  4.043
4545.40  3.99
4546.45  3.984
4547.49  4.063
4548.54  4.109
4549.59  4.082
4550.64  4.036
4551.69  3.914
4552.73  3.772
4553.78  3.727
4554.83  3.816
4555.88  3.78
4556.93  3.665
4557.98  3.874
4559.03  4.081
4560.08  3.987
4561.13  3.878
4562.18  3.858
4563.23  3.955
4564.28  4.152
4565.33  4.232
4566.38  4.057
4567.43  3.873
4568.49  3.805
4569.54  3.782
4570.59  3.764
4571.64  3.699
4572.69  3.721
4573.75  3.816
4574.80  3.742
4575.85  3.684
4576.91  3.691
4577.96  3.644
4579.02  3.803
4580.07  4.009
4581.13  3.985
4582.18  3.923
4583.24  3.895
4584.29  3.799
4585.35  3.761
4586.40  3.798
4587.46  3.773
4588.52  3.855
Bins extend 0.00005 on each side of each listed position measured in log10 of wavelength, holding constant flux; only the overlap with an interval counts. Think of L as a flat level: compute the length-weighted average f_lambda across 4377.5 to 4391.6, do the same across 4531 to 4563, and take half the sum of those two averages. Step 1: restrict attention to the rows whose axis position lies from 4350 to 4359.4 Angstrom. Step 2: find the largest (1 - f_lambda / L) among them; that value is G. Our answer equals 0.147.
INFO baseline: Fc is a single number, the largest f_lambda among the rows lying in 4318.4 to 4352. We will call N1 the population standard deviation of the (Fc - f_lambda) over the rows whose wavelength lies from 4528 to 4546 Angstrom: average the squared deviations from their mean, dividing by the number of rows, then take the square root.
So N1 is 0.16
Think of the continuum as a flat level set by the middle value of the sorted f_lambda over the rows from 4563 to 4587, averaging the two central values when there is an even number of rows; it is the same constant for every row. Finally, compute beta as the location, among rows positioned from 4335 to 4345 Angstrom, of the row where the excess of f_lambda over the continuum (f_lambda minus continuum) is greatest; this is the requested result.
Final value 4340.82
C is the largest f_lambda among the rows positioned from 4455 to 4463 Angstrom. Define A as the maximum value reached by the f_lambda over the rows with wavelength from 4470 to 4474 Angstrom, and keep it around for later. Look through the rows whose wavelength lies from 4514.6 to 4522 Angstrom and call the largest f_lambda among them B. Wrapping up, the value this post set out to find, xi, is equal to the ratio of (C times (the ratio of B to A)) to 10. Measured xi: 0.41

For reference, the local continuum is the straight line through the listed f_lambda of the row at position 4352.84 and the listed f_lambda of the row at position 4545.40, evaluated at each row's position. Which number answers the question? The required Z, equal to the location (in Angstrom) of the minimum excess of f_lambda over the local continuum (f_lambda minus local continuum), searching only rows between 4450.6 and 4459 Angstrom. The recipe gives 4451.15 Angstrom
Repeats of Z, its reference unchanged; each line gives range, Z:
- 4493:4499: 4496.48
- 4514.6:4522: 4521.39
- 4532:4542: 4533.90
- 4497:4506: 4497.51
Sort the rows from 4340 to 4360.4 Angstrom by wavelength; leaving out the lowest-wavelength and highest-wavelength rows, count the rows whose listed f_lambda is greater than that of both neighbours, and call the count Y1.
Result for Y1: 3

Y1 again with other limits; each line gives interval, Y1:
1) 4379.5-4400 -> 3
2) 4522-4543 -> 2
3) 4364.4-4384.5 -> 4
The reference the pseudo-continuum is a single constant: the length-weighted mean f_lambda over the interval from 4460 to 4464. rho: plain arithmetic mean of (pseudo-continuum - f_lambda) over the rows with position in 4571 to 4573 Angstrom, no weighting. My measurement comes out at 0.34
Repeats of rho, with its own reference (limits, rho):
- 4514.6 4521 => 0.11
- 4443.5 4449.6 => 0.21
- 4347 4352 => 0.79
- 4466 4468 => 0.45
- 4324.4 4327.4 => 0.73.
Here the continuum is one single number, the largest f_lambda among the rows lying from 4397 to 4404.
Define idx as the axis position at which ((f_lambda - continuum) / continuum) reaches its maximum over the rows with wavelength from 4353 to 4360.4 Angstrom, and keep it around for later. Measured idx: 4357.85 Angstrom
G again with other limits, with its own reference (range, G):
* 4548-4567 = 0.038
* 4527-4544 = 0.073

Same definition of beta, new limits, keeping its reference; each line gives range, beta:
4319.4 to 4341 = 4340.82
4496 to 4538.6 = 4509.95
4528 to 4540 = 4528.69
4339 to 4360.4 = 4340.82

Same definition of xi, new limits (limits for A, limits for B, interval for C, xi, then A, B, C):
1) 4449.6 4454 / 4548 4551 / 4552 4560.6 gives 0.44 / 3.838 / 4.109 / 4.081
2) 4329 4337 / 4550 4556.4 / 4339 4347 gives 0.66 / 3.566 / 4.036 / 5.843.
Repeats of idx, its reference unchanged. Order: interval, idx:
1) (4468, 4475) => 4474.79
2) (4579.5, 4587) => 4580.07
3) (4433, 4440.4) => 4439.89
